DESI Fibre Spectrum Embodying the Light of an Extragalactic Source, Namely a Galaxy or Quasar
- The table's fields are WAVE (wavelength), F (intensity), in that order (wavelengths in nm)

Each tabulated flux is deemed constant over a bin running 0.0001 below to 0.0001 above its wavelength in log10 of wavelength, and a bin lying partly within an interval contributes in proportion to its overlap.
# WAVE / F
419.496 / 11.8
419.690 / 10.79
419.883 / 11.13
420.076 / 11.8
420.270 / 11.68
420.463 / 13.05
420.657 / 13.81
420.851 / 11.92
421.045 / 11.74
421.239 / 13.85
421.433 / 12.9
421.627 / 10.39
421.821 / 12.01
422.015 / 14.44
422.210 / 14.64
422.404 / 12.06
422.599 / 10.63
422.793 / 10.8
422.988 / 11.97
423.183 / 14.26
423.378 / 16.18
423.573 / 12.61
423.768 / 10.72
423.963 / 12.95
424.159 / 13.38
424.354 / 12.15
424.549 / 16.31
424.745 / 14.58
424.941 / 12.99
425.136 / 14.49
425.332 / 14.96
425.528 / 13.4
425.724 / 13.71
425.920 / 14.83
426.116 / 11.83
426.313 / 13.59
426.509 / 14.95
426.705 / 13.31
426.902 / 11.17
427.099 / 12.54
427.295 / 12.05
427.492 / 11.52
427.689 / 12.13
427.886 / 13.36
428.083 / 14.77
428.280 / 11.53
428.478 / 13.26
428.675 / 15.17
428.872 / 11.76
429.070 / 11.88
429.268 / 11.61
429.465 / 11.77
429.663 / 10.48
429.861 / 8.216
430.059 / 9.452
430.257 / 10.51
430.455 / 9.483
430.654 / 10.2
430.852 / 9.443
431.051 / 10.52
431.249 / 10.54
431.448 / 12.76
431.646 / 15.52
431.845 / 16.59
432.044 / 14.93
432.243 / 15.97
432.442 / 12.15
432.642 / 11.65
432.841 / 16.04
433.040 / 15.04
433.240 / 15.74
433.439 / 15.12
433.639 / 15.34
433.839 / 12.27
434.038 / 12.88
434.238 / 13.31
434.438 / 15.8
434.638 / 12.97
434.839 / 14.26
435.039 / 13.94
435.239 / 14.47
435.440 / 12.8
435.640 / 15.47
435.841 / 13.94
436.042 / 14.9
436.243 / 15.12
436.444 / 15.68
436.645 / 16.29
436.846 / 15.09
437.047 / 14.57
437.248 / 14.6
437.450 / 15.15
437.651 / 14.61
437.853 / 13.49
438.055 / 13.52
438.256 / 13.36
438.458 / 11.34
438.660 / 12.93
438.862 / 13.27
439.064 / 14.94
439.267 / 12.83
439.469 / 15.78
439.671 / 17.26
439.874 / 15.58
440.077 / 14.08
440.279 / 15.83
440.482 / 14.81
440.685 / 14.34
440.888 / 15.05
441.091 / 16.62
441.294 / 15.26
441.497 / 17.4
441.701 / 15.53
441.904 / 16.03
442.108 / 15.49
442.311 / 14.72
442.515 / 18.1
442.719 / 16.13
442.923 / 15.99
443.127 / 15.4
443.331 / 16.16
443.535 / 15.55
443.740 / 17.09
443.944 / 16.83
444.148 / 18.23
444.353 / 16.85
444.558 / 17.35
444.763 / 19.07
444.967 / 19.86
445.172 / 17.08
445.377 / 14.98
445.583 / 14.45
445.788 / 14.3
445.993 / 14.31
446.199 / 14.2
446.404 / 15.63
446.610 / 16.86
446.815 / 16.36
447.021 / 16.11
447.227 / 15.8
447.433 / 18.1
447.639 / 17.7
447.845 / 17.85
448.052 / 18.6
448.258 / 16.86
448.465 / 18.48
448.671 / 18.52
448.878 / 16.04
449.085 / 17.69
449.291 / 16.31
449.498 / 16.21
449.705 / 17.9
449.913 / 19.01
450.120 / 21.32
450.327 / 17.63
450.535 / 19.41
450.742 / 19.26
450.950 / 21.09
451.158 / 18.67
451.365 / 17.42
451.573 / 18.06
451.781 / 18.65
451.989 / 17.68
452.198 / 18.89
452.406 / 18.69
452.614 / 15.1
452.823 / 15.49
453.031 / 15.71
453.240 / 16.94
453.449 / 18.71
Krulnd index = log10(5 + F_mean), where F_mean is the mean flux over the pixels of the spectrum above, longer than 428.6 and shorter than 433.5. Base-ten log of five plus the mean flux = 1.24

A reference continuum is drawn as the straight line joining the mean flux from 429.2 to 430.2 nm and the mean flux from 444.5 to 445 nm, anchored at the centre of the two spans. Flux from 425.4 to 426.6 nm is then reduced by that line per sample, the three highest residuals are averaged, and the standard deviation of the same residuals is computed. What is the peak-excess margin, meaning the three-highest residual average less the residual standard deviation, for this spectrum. 5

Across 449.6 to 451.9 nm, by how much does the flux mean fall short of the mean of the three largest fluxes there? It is 1.7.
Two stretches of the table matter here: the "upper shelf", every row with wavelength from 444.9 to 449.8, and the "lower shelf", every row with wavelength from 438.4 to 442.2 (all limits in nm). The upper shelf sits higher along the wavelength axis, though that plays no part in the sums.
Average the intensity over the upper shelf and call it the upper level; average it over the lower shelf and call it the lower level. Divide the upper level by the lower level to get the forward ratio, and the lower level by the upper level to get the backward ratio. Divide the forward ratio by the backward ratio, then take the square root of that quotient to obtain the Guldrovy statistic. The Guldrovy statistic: 1.11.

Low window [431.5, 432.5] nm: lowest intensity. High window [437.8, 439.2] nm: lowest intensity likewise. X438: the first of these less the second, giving 0.8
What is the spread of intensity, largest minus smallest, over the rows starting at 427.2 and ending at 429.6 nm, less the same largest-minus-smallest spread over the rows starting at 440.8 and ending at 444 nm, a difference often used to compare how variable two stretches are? 0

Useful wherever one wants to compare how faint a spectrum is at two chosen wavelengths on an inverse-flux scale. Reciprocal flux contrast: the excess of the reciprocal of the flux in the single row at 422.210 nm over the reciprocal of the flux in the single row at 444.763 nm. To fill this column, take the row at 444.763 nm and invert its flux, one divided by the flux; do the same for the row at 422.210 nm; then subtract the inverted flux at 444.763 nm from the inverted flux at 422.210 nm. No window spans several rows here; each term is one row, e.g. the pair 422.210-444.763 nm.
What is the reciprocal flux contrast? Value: 0.016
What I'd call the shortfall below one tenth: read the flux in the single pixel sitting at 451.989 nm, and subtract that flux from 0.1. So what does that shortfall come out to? -17.6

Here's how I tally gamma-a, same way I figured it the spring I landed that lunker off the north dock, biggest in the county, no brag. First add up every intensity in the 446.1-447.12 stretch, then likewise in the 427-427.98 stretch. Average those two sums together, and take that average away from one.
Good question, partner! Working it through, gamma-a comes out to -69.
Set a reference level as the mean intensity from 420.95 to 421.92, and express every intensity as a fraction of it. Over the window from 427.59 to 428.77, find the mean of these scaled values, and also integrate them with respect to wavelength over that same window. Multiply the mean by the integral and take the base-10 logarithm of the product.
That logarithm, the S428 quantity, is 0.15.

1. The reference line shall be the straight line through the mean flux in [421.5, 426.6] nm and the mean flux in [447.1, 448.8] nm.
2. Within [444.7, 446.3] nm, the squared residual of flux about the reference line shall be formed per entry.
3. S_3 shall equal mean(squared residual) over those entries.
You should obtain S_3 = 6.6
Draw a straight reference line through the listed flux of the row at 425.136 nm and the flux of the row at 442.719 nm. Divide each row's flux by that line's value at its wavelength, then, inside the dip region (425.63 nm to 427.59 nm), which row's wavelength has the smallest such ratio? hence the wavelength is 426.902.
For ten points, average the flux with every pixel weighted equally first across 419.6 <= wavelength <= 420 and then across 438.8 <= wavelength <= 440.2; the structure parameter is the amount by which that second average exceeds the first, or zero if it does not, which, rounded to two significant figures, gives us 3.9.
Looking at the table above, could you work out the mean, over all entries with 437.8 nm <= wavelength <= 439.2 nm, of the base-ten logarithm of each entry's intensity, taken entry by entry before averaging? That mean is 1.12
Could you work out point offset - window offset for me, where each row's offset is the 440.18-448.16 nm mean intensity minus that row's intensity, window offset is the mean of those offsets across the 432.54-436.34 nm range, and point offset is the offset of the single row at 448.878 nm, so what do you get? -1.8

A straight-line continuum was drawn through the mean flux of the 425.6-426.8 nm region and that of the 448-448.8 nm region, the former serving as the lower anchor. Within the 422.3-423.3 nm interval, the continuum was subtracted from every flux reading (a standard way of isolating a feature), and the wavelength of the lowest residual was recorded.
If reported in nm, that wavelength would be 422.599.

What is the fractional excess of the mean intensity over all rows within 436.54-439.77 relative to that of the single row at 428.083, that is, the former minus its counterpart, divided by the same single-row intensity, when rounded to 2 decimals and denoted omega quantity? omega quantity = -0.03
